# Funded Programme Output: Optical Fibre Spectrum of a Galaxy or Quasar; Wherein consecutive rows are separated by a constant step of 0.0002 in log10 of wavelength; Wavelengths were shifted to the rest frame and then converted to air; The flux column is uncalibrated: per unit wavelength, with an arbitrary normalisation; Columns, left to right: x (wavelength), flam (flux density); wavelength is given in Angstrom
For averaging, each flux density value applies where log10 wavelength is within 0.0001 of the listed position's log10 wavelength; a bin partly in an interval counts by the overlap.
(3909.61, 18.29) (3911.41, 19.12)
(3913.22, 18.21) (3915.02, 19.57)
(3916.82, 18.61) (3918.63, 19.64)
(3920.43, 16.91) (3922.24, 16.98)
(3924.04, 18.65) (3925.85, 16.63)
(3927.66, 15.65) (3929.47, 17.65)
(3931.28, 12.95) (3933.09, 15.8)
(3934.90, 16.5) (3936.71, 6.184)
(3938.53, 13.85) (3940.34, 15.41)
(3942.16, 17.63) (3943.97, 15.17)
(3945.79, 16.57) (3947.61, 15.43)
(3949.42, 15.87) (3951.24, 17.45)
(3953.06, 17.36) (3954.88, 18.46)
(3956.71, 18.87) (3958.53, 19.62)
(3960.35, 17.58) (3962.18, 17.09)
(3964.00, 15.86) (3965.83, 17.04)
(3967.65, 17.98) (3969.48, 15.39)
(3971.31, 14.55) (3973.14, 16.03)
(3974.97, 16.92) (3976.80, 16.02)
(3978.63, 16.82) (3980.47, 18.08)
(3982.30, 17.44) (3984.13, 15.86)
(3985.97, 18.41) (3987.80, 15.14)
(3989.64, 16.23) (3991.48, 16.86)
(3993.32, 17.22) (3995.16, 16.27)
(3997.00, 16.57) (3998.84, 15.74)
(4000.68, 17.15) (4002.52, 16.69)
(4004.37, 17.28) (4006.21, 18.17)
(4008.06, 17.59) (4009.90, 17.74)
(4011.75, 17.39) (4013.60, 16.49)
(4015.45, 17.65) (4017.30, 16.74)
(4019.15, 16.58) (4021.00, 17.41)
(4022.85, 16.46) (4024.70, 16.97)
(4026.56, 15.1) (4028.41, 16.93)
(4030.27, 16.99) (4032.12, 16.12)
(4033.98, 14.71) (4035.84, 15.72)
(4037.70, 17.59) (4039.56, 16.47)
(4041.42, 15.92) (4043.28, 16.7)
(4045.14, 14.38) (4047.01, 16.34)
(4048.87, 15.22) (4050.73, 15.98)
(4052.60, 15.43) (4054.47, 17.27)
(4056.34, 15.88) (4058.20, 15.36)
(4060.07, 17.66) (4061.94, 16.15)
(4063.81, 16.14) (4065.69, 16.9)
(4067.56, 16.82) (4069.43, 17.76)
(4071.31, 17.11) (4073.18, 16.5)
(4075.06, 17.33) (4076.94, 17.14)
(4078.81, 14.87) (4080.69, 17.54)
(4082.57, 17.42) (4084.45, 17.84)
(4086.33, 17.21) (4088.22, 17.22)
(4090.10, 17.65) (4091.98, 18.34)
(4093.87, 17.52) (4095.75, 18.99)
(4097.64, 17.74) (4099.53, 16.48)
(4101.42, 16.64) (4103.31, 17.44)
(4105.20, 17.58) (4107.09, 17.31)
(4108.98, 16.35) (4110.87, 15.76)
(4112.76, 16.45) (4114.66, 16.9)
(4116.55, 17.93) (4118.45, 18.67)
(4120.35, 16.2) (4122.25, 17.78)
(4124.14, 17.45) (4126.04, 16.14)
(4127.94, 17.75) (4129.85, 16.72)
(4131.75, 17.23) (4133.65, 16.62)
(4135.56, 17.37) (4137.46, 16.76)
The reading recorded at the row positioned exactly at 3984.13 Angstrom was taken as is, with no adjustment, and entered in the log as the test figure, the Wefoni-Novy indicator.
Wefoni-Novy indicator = 15.86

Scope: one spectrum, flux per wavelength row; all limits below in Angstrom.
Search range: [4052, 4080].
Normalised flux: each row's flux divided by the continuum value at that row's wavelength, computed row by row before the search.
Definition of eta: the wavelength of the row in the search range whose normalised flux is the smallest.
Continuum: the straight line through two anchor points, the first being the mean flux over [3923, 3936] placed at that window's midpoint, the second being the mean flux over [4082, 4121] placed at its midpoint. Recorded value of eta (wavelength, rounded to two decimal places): 4078.81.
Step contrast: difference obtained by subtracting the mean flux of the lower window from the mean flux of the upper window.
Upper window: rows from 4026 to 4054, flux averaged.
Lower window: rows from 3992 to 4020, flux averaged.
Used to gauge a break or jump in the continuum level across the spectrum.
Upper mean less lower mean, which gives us -1.0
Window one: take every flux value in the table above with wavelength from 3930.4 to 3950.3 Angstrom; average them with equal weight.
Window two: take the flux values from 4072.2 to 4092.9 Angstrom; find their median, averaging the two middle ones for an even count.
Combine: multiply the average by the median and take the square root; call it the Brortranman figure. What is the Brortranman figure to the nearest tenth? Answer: 15.9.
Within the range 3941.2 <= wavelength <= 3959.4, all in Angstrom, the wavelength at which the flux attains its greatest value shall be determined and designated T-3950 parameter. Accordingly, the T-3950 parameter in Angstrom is 3958.53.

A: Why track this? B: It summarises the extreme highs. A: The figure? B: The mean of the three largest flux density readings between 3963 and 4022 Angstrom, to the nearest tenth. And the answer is 18.2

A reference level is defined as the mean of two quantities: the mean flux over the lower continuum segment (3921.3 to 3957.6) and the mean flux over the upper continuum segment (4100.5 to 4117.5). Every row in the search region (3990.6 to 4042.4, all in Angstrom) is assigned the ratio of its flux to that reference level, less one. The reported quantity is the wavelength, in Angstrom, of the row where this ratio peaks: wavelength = 4006.21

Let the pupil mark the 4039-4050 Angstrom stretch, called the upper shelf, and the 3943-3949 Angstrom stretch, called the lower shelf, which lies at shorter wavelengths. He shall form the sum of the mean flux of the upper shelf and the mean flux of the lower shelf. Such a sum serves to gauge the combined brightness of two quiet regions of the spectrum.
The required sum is 31.6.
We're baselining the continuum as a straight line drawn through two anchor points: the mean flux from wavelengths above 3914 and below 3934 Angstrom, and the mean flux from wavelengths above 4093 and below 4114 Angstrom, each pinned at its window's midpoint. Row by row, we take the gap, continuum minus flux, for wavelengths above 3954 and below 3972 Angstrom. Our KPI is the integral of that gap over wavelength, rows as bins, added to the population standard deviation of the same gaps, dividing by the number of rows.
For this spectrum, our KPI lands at 0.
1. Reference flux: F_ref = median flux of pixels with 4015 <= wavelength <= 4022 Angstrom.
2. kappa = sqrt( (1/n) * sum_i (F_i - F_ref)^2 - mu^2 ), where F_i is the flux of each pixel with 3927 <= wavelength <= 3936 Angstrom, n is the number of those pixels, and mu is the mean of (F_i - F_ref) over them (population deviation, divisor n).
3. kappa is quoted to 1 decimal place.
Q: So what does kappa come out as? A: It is 1.6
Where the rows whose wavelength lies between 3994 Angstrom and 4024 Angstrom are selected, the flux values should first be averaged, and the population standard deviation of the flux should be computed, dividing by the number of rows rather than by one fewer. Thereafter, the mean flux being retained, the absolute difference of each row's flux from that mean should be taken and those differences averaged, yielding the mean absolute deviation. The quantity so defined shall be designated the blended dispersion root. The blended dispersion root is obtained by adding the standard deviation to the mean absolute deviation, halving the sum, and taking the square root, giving 0.77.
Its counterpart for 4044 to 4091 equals 0.95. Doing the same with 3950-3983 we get 1.04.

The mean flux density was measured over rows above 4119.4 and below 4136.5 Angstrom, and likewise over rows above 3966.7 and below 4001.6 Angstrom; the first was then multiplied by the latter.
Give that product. 282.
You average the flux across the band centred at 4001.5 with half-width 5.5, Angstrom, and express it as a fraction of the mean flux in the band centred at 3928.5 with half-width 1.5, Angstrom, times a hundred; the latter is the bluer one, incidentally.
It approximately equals 102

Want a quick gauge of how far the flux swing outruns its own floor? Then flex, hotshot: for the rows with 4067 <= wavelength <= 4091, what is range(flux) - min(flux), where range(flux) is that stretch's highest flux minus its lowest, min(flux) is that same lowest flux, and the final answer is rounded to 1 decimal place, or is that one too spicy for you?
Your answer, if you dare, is -11.9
